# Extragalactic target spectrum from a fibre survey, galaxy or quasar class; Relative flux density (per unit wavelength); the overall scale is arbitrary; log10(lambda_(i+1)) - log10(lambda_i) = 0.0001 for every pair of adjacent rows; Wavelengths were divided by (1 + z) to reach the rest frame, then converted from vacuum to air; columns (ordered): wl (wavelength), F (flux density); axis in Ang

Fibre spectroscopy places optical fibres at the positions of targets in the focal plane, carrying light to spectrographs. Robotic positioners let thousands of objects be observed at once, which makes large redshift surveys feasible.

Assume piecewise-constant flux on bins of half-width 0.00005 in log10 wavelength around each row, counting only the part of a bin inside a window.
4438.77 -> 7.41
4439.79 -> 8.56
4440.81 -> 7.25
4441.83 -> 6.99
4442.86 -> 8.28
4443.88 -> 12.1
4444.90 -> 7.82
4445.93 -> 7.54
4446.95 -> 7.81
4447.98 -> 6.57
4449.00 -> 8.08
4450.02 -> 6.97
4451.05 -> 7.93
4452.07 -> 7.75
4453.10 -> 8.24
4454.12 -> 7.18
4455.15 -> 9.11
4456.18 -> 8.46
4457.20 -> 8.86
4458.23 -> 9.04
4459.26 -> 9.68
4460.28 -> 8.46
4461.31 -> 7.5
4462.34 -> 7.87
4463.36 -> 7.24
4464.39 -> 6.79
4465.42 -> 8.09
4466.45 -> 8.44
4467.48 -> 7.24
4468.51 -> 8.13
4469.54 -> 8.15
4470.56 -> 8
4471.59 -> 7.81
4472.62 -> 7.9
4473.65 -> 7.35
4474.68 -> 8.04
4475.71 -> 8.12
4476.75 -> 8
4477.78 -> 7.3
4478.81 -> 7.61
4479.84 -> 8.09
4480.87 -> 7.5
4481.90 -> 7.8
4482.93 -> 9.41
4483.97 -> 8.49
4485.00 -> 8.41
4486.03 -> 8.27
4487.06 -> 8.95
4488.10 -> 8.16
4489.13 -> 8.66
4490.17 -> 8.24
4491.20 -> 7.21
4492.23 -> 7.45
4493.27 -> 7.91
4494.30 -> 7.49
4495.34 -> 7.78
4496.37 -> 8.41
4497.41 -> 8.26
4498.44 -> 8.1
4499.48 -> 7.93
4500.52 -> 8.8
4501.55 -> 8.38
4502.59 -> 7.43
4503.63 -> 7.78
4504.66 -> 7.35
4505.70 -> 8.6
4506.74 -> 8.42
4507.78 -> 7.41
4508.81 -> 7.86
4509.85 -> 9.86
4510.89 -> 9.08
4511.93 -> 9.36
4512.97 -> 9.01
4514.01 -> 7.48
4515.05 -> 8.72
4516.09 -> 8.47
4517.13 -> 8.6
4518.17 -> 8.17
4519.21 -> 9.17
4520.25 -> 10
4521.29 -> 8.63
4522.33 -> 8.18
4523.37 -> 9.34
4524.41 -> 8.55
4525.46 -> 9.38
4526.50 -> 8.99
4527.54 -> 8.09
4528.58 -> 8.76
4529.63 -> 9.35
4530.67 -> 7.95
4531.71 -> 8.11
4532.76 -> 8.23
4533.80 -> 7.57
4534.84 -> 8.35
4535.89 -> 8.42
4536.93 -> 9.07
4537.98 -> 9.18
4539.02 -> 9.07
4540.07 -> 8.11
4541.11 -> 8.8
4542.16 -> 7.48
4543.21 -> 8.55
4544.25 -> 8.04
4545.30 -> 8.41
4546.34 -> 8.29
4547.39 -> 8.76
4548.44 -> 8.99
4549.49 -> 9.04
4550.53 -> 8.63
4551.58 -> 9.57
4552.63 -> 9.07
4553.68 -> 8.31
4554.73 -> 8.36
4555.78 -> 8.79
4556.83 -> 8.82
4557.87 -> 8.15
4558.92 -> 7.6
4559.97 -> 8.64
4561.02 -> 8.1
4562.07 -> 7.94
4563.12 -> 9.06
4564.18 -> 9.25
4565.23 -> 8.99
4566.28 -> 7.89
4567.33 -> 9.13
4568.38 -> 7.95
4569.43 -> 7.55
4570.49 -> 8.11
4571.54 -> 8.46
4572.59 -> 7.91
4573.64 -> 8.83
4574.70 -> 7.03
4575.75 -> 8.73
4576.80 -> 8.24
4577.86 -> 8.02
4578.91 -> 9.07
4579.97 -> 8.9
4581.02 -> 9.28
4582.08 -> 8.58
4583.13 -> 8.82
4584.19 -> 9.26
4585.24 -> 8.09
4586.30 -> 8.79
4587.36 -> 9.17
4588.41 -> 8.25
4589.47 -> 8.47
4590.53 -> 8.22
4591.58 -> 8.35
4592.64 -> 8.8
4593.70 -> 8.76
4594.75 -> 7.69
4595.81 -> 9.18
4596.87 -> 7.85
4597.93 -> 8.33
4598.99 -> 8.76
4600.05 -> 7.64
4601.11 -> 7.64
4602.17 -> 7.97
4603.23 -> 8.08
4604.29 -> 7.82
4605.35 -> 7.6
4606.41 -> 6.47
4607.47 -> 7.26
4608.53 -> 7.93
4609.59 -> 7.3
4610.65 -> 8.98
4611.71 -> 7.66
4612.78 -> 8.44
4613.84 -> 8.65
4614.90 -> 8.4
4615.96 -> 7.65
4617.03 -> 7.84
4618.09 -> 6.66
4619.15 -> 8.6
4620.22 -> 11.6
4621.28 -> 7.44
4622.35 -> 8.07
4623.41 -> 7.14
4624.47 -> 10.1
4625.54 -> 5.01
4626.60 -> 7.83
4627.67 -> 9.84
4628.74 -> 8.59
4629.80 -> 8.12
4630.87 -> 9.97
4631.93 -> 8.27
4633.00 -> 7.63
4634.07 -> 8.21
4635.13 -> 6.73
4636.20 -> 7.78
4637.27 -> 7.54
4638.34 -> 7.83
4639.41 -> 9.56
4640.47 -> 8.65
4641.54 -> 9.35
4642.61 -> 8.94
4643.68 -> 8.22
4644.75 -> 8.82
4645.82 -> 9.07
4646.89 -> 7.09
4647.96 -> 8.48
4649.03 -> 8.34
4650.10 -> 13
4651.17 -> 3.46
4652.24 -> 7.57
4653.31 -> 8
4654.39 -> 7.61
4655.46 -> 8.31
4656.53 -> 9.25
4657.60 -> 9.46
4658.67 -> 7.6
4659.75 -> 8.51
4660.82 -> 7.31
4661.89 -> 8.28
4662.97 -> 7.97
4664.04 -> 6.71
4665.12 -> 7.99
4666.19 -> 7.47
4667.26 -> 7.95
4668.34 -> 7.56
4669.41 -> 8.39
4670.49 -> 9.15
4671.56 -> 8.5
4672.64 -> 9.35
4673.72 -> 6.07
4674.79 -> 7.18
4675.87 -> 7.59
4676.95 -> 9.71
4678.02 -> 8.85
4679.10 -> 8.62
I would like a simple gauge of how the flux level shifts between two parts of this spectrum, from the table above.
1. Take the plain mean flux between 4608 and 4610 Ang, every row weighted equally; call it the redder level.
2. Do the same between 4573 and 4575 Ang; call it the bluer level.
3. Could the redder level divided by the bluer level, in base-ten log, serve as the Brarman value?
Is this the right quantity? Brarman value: -0.02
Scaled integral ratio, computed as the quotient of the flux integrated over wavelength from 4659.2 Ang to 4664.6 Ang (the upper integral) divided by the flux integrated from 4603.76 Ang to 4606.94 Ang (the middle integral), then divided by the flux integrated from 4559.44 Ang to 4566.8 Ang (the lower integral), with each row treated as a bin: 0.029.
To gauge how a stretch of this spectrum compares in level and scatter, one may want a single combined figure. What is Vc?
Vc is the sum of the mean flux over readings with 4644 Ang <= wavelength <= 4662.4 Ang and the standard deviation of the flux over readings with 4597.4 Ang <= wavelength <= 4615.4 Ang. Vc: 8.9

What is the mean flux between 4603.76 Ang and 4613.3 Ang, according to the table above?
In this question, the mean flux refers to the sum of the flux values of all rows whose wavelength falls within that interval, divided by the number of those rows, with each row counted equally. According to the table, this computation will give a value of 7.72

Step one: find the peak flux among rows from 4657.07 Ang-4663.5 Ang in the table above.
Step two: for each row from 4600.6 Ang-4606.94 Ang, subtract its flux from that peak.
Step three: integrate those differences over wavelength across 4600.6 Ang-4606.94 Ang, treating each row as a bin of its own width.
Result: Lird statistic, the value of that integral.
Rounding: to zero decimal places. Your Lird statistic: 12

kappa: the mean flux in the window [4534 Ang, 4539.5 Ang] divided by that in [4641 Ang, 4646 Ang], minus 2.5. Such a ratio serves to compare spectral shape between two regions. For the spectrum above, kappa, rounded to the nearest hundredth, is -1.51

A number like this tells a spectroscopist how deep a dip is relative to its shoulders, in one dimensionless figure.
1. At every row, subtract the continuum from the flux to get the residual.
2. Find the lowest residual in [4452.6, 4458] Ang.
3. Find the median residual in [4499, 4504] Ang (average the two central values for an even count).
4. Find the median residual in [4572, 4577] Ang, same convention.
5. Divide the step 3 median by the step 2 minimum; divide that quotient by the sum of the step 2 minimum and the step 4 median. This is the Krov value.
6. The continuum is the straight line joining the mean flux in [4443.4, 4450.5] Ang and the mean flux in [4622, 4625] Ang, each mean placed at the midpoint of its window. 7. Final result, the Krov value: -0.3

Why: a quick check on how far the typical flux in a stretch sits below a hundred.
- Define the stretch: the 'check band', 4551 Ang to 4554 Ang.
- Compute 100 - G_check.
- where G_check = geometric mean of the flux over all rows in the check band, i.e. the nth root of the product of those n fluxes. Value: 91.03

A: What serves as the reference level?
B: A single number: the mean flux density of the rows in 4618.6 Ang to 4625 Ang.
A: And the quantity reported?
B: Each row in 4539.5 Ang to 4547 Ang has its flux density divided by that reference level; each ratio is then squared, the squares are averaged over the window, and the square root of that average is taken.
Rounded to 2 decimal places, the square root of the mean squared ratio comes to 0.93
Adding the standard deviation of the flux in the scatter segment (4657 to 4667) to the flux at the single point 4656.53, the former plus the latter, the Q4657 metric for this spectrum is 10.0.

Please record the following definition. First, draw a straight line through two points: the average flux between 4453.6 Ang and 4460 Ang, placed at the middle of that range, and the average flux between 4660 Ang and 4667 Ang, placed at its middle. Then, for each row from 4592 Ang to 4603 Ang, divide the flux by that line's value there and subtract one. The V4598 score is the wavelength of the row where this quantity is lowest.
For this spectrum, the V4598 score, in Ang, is 4600.05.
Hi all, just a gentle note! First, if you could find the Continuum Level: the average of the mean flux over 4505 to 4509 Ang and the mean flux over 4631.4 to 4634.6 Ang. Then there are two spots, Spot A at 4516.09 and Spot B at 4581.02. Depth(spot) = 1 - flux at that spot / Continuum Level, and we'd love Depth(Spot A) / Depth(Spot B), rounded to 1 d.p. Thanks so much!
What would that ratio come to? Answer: 0.3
